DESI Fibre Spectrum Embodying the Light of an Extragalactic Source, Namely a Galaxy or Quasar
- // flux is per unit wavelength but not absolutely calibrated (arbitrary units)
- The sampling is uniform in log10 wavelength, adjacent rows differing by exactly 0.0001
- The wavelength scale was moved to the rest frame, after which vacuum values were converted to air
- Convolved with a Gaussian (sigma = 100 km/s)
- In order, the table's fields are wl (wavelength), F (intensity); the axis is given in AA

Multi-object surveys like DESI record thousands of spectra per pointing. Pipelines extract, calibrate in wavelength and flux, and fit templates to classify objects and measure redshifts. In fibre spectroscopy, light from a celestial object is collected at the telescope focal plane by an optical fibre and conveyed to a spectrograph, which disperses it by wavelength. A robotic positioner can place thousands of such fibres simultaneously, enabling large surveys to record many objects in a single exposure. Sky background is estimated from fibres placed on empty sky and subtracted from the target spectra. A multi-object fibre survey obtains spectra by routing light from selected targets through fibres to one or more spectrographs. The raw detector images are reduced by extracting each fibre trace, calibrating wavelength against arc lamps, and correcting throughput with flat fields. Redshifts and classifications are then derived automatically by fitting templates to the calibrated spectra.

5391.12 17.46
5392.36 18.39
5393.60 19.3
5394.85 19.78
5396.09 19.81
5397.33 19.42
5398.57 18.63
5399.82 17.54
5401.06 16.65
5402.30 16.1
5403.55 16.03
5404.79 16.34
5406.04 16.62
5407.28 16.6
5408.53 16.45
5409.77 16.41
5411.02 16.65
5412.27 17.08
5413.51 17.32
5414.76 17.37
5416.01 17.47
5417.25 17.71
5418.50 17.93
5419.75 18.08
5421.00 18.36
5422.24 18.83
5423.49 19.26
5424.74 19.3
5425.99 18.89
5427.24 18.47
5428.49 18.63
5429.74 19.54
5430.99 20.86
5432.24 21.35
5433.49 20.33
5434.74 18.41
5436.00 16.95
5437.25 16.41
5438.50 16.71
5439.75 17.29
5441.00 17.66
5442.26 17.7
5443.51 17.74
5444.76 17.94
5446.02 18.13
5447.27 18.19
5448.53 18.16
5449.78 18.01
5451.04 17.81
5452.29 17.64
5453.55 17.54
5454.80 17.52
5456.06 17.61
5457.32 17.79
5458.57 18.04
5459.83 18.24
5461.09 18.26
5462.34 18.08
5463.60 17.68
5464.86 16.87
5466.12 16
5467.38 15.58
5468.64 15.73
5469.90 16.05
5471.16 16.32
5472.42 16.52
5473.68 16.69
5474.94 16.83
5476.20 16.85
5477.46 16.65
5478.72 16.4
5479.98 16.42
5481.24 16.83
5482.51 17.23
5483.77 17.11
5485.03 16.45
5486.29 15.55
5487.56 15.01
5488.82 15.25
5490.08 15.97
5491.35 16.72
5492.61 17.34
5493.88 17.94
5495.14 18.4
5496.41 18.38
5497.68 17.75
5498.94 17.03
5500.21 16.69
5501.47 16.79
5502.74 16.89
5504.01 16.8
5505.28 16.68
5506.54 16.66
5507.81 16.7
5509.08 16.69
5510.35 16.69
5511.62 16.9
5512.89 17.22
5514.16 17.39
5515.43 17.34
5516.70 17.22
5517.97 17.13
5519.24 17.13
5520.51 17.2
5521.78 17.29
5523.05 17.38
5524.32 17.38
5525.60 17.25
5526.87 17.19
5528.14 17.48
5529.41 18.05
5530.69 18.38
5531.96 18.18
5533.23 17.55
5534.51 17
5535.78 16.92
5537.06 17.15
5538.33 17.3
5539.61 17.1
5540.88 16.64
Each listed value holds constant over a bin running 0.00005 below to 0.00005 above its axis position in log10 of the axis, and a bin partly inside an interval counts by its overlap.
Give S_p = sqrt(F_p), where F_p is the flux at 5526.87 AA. 4.15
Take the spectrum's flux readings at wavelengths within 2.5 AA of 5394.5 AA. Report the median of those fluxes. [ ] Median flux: 19.5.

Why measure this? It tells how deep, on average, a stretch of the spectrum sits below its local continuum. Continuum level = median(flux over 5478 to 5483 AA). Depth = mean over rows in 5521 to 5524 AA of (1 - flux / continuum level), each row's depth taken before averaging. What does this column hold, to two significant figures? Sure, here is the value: -0.043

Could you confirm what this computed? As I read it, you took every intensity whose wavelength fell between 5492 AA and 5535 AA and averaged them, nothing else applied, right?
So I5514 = 17.3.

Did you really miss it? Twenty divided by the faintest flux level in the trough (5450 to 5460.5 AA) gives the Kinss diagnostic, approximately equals 1.14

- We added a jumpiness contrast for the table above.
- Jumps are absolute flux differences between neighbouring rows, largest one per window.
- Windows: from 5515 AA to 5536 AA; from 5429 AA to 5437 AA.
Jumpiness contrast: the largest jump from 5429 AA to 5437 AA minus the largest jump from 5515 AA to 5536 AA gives 1.3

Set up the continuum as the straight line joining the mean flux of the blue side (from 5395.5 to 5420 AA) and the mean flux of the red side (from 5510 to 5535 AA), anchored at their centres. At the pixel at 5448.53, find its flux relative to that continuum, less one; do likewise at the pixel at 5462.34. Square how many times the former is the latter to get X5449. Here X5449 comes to 1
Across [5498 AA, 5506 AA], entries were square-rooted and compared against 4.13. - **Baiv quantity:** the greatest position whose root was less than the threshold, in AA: 5505.28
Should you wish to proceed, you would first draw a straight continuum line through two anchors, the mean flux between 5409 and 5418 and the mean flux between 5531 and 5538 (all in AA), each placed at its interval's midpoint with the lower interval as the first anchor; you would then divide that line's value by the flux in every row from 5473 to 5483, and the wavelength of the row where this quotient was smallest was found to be 5482.51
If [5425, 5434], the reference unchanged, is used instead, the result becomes 5432.24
